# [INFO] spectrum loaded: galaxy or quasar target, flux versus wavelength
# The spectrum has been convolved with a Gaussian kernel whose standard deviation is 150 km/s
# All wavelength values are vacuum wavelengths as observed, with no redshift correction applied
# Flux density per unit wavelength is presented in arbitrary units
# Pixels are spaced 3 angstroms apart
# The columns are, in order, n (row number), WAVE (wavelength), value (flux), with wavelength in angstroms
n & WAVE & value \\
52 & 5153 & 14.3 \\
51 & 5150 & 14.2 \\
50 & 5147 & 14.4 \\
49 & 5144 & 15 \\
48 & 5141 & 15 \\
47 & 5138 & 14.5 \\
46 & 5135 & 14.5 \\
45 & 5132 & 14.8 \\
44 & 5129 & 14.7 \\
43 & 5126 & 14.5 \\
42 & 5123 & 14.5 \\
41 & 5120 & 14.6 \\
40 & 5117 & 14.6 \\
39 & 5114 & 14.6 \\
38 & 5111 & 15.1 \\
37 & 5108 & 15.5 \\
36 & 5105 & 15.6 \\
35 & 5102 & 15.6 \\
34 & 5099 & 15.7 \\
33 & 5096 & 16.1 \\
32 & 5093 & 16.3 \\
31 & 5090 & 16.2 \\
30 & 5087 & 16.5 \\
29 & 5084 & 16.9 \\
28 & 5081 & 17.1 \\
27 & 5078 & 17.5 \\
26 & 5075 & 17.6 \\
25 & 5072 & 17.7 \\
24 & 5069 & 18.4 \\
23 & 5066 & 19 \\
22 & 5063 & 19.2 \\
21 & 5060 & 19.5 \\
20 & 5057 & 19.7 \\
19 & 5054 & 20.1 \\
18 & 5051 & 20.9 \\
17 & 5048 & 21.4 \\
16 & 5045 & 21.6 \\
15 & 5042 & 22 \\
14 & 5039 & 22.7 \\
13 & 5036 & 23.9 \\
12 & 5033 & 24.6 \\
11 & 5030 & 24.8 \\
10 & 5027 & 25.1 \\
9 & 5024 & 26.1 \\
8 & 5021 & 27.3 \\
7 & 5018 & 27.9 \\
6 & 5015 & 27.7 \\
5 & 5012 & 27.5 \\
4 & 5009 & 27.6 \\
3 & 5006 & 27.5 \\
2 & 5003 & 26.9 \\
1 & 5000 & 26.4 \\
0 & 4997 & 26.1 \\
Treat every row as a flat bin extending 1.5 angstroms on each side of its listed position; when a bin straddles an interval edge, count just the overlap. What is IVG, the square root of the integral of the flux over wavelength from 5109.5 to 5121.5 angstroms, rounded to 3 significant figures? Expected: 13.3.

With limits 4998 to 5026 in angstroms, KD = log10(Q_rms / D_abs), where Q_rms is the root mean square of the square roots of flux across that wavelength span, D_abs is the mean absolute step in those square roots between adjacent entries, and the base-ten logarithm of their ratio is 2.09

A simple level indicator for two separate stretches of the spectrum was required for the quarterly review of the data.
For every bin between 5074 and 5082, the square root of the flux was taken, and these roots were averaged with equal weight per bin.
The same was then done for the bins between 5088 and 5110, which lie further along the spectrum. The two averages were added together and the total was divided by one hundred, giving 0.0815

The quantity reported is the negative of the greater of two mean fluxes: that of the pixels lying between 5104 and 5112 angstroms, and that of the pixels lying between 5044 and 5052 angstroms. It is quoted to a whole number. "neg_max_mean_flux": -21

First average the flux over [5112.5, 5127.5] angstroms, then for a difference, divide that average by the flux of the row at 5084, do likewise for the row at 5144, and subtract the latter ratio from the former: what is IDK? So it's -0.109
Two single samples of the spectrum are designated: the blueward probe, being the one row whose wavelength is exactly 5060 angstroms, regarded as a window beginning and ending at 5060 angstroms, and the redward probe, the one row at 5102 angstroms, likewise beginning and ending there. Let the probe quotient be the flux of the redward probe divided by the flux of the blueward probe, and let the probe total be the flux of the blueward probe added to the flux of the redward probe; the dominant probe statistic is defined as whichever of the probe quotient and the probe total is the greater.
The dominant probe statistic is 35.1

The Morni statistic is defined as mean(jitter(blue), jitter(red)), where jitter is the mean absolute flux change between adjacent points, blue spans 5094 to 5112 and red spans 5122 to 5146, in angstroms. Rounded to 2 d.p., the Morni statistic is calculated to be 0.18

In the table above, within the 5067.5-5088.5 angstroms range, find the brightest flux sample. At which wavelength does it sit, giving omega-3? 5069 angstroms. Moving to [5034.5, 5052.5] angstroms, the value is 5036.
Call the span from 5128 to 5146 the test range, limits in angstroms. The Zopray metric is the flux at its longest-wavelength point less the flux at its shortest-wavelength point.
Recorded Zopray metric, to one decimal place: 0.3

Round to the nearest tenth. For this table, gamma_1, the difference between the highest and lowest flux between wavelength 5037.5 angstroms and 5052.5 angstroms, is 1.8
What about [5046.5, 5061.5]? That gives 1.9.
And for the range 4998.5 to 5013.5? 1.2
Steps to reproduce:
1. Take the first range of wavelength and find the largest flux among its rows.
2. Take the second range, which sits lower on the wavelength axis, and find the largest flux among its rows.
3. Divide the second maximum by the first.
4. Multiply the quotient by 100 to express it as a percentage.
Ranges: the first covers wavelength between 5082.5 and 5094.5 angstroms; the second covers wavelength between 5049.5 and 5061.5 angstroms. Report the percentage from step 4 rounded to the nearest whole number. 124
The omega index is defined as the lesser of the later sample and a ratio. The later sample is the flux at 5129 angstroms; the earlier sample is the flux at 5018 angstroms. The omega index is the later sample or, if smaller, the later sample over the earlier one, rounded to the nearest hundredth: 0.53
